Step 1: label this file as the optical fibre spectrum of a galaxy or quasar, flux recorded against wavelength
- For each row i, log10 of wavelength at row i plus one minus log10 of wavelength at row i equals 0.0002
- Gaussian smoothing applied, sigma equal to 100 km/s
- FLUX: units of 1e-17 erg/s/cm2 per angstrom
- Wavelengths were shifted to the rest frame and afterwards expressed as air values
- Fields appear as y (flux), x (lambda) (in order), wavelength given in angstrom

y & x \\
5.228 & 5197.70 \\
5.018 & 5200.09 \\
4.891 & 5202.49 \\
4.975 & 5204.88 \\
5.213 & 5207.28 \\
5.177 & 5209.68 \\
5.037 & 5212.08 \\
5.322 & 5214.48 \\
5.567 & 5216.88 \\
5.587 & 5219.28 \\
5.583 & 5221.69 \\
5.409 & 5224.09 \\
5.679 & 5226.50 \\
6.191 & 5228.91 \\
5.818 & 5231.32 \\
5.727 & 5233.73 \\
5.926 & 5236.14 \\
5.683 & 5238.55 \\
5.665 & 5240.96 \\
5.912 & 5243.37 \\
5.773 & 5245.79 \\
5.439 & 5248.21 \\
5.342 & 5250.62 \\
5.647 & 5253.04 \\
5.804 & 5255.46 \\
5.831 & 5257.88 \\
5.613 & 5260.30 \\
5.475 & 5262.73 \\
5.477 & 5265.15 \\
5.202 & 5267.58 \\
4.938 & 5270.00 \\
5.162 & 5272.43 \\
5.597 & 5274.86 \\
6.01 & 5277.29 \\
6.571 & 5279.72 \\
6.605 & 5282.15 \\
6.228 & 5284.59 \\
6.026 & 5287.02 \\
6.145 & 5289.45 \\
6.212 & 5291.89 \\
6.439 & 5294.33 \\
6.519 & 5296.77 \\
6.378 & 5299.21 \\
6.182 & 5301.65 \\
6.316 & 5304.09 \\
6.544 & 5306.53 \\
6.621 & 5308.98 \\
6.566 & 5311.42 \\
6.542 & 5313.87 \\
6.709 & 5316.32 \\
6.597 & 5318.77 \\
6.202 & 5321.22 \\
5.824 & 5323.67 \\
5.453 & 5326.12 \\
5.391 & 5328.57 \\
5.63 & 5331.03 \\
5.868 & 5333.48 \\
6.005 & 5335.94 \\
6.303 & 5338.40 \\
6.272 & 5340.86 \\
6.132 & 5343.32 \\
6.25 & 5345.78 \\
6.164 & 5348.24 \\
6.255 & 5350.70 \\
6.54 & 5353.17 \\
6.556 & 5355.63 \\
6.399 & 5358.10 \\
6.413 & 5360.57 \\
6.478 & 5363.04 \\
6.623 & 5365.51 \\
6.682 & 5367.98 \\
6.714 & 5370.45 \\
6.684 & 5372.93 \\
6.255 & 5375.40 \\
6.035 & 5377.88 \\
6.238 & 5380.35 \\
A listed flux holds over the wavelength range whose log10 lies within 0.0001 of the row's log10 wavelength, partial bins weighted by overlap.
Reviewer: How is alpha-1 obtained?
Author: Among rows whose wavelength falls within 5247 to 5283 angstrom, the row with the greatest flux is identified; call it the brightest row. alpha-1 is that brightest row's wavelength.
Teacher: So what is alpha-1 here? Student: 5282.15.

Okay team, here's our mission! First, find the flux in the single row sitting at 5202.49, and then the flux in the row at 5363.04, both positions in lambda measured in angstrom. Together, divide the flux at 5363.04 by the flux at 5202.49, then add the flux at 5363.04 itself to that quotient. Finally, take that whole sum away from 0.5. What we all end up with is -7.30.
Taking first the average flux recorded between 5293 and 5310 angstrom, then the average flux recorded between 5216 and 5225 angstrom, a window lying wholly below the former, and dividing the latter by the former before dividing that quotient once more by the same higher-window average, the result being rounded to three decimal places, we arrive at 0.134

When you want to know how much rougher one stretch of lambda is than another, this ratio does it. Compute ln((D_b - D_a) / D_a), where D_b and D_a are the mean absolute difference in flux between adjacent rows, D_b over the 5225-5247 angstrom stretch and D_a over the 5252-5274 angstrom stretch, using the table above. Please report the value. -0.9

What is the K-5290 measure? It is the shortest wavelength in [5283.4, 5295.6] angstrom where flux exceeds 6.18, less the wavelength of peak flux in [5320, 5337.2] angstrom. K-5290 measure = -36.6 angstrom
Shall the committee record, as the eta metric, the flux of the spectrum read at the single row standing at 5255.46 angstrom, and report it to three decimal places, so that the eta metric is 5.804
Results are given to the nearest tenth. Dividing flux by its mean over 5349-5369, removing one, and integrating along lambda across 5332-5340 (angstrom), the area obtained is -0.5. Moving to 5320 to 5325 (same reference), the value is -0.4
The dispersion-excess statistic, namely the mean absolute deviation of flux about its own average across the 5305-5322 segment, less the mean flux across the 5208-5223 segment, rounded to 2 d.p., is -5.28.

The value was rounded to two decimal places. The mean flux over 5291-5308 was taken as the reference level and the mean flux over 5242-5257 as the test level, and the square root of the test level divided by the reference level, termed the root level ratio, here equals 0.94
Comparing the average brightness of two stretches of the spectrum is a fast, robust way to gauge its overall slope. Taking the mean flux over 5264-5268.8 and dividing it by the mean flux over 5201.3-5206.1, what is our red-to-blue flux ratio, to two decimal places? 1.08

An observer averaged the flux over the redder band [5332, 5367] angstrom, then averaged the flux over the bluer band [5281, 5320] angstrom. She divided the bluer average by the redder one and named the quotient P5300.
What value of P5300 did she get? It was 1.02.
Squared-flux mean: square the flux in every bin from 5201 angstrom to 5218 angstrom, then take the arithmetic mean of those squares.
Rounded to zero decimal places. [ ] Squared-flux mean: 27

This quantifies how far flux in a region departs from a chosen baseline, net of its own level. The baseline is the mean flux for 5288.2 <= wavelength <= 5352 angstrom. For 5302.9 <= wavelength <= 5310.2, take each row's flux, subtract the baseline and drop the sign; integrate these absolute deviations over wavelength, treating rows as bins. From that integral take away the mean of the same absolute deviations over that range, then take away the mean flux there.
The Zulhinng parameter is -4.7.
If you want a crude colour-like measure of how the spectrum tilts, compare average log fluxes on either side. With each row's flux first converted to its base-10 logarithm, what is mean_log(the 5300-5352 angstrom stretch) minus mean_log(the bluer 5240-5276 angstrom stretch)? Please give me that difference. 0.05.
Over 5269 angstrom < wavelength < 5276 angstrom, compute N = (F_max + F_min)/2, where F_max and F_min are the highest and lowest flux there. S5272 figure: 5.3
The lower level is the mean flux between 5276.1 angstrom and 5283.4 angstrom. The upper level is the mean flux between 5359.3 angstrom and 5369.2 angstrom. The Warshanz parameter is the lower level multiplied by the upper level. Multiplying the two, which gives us 42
